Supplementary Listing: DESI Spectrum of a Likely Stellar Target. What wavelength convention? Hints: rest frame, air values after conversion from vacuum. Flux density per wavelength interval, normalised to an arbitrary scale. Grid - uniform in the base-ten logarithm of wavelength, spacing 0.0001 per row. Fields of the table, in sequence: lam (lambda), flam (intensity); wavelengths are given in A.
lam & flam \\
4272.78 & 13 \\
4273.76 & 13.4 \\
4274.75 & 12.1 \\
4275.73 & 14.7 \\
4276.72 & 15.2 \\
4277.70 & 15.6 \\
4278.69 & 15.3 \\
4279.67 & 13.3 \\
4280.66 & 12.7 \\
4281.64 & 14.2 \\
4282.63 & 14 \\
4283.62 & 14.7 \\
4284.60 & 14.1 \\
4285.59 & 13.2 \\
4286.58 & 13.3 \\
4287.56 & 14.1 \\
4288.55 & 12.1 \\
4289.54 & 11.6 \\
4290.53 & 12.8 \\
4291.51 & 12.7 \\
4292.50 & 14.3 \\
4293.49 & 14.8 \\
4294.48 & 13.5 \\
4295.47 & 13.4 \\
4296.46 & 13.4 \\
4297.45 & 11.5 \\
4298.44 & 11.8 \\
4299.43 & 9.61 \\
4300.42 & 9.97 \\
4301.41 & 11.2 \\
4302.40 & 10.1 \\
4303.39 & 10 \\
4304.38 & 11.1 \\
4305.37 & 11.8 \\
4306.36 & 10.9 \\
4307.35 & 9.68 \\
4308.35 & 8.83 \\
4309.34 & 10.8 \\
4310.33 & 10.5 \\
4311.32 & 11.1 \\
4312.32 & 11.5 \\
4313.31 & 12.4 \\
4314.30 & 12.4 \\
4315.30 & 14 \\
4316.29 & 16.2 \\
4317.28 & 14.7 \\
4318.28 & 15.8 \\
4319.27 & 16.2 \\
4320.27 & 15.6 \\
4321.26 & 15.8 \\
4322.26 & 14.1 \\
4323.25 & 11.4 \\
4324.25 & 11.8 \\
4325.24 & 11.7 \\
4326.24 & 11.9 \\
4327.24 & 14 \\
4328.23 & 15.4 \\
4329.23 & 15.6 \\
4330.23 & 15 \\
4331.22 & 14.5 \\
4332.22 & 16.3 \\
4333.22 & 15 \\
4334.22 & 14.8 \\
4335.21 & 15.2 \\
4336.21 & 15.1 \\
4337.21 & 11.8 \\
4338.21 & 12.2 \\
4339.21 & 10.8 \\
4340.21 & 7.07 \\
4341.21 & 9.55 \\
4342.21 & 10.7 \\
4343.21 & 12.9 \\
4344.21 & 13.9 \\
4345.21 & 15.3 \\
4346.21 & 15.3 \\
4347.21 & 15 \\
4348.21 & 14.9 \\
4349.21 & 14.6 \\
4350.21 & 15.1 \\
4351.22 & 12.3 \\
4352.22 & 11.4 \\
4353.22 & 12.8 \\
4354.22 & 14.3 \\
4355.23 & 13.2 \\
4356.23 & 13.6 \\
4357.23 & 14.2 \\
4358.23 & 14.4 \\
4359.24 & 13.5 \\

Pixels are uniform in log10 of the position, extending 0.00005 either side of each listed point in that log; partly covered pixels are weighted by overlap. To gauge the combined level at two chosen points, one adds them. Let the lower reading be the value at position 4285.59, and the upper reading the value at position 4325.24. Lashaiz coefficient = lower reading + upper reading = 24.9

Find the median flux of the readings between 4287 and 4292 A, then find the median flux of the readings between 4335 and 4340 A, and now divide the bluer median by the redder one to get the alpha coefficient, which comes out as 1.04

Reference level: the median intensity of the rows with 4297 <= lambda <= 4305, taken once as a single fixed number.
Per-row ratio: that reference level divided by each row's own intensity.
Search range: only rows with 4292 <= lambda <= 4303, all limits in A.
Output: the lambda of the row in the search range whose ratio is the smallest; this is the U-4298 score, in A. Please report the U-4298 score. 4293.49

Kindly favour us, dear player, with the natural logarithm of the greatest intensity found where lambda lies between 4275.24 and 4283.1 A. 2.75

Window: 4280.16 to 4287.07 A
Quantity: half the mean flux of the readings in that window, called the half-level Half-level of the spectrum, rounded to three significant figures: 6.87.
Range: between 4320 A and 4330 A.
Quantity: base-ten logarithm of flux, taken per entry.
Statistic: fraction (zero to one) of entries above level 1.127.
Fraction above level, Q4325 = 0.60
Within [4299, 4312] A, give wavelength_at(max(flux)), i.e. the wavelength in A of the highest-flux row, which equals 4305.37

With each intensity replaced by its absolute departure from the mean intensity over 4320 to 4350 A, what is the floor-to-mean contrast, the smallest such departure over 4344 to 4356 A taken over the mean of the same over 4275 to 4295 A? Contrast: 0.35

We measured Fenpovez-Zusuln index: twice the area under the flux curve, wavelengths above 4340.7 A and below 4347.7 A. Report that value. 185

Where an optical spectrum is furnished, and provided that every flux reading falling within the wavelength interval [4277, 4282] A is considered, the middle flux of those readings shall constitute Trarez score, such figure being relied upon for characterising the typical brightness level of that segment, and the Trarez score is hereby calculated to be 14.2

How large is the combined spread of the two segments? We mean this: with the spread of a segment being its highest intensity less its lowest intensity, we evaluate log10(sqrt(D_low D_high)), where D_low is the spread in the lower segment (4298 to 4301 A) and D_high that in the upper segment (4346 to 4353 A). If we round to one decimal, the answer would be 0.5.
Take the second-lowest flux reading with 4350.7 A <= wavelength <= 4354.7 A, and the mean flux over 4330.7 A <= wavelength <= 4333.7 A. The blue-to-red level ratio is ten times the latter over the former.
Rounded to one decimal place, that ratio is 12.4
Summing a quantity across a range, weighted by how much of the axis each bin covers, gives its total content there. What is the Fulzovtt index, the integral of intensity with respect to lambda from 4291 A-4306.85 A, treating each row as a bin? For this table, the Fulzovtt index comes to 188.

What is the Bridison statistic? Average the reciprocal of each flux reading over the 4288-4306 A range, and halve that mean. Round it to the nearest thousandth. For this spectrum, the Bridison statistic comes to 0.042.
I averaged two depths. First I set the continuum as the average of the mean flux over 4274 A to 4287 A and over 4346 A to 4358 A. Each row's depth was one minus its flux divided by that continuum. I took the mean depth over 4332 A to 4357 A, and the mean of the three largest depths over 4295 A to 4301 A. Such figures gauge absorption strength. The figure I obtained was 0.15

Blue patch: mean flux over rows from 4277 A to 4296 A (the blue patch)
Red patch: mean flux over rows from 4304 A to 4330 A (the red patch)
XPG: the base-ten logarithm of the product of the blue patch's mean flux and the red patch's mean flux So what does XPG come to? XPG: 2.25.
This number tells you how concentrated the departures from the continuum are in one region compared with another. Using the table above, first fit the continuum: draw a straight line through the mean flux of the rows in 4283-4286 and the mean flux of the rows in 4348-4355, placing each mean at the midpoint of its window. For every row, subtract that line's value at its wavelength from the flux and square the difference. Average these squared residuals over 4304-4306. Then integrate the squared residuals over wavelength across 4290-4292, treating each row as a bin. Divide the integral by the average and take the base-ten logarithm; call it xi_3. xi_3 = -0.3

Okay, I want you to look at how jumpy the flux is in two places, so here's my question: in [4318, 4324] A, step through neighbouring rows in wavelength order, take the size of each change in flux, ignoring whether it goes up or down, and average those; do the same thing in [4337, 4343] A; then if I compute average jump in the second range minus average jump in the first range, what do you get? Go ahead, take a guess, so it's 0.7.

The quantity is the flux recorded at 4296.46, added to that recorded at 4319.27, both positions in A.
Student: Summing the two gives 30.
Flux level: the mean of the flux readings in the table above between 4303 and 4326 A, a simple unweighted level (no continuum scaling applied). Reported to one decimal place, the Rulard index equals 12.5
